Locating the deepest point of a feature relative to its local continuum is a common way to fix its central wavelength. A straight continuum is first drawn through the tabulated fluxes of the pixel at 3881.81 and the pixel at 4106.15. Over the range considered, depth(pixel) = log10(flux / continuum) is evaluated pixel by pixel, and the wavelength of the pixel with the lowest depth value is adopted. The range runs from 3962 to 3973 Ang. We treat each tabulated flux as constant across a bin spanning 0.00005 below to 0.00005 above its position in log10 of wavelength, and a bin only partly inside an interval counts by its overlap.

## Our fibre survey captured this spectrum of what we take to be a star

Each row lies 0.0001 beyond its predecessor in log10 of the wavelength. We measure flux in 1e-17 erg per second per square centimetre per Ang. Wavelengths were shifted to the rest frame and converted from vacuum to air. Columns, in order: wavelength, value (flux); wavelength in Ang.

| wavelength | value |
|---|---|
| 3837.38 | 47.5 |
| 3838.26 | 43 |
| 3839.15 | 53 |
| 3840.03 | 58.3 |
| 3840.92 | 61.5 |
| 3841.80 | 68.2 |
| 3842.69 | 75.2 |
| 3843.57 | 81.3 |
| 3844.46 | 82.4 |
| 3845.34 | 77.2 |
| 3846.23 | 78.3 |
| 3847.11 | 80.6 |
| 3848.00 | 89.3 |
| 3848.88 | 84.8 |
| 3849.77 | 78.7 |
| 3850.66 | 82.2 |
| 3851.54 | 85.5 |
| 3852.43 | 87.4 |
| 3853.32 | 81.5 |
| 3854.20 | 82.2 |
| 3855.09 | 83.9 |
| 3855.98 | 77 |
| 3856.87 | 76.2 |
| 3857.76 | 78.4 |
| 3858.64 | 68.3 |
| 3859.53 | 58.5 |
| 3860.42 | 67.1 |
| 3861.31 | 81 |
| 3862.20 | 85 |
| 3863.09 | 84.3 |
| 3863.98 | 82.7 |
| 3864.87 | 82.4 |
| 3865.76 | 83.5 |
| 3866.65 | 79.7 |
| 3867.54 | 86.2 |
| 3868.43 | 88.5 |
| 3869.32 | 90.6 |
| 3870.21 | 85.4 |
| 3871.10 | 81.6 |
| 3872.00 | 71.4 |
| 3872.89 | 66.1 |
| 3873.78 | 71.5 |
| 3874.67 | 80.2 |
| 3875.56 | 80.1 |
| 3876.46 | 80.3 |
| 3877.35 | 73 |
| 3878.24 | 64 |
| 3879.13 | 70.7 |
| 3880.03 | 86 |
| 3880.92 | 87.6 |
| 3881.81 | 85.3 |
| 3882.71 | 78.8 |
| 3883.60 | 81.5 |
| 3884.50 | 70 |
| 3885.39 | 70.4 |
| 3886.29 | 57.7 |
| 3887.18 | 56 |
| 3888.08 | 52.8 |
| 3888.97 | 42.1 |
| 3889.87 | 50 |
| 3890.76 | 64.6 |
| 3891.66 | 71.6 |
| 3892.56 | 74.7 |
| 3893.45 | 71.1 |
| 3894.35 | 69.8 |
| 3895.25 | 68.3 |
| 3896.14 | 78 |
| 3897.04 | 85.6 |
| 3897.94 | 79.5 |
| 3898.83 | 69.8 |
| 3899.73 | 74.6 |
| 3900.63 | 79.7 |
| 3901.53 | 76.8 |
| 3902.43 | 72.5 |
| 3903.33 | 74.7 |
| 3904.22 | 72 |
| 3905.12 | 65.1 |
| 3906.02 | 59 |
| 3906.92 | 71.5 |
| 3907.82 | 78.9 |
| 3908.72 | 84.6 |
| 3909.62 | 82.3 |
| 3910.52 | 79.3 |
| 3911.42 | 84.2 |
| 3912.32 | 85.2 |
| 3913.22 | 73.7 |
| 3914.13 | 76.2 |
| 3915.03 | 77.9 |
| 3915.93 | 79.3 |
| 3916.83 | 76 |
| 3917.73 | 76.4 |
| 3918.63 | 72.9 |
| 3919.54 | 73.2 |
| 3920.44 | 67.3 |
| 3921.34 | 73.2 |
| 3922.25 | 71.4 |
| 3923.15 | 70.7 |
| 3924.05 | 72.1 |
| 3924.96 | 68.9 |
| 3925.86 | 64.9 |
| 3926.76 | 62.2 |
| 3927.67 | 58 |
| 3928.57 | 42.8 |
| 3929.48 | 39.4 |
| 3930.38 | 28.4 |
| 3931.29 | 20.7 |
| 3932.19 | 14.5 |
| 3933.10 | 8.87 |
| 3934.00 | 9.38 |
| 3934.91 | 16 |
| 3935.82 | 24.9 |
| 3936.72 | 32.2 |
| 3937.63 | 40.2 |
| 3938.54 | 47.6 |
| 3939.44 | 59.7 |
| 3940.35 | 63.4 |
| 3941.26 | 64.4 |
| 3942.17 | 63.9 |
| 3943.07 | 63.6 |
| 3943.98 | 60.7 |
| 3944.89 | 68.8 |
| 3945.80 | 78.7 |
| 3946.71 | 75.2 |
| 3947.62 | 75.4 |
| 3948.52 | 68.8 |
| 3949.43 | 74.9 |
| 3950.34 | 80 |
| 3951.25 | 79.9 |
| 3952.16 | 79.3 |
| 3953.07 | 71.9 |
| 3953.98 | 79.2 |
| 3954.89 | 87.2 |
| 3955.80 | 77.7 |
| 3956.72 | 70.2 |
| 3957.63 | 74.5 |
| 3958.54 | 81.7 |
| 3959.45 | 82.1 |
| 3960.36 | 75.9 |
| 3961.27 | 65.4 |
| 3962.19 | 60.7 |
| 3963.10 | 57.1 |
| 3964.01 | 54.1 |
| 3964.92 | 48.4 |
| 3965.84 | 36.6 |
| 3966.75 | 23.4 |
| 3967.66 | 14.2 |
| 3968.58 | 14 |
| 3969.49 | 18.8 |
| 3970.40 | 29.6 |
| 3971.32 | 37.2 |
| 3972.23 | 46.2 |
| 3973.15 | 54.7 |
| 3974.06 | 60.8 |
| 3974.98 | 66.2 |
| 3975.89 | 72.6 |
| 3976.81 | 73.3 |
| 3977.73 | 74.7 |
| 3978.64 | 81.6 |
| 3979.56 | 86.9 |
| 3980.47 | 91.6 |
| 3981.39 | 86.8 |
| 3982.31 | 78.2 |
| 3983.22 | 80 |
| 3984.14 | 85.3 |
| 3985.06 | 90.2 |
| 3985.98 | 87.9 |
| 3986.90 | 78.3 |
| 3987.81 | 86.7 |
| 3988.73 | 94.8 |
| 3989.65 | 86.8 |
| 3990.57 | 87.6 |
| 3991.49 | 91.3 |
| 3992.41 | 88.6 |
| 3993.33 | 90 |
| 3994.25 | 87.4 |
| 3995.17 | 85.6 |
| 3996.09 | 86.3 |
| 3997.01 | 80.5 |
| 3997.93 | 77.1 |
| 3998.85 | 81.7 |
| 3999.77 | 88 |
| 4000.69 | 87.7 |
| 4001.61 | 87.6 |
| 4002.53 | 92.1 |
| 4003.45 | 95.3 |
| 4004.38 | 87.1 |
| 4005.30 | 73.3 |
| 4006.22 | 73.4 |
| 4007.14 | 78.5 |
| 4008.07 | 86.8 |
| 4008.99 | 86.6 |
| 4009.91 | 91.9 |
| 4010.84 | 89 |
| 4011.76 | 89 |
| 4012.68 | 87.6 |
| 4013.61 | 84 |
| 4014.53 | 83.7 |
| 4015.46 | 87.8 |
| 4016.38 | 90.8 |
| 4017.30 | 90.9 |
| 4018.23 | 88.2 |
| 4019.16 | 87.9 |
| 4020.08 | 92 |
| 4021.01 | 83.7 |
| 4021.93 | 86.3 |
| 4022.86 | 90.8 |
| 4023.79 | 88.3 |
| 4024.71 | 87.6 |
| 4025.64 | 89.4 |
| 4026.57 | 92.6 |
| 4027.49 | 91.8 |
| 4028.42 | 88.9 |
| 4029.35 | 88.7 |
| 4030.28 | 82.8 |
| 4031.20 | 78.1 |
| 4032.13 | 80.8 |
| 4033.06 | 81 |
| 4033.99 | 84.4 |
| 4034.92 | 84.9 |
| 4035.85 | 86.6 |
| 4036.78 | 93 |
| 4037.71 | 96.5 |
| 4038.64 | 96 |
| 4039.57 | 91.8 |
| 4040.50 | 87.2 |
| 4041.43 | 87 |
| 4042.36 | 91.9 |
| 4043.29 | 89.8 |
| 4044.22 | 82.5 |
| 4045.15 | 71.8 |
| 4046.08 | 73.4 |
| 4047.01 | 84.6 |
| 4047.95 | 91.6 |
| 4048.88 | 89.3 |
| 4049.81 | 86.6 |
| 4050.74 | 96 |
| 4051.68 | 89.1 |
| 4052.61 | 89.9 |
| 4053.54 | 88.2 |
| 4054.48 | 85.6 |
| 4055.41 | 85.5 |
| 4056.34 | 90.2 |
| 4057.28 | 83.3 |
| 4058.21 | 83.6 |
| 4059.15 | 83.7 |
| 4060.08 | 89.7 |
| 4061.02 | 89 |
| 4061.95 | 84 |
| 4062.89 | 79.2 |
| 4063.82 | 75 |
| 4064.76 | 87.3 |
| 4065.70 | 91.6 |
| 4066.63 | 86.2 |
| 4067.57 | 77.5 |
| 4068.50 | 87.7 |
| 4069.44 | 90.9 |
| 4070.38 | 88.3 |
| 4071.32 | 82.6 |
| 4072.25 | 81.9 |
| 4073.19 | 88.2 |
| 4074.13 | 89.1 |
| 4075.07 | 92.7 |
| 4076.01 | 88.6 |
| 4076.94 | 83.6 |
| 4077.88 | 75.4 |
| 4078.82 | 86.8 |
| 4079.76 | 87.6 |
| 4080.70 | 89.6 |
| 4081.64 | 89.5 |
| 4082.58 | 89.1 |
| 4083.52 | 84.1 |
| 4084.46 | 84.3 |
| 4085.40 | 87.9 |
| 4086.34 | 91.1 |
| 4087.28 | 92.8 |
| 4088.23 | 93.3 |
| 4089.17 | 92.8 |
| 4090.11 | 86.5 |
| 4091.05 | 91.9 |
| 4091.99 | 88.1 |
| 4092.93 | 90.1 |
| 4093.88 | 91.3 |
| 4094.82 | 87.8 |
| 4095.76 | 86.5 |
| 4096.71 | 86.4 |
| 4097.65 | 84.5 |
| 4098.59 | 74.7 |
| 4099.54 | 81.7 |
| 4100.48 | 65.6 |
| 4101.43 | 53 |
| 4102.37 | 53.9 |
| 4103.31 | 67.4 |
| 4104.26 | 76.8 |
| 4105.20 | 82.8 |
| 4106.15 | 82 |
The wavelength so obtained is 3968.58 Ang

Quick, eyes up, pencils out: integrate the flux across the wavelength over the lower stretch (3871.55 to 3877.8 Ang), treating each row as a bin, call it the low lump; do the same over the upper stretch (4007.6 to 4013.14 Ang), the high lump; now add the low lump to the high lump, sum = 957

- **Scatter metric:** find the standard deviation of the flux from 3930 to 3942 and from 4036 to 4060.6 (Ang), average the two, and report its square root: 3.6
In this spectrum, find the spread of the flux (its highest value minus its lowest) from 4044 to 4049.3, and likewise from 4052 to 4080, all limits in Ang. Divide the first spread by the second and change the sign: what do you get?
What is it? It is -1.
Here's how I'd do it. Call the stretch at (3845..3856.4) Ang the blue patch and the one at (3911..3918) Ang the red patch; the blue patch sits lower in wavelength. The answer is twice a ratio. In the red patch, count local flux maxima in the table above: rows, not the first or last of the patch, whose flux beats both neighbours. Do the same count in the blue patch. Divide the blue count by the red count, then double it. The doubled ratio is 3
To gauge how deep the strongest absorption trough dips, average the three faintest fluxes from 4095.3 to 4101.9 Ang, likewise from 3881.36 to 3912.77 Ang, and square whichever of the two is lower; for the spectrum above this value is 2333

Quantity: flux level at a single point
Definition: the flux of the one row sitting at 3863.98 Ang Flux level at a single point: 82.7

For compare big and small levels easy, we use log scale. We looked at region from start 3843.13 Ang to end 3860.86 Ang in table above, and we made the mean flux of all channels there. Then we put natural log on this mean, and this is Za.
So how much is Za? 4.37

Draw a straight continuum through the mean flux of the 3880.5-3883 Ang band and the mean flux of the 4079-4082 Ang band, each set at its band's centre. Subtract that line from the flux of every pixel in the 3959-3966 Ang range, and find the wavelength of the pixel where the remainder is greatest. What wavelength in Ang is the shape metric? 3959.45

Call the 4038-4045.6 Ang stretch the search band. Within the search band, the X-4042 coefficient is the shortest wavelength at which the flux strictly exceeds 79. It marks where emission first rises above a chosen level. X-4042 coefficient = 4038.64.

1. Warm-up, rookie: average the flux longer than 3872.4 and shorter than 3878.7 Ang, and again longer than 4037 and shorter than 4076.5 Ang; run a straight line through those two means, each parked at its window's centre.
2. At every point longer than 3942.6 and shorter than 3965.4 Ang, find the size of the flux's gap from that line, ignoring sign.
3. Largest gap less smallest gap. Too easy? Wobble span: 32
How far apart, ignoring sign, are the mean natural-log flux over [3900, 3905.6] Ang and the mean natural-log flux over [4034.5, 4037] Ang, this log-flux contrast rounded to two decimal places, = 0.18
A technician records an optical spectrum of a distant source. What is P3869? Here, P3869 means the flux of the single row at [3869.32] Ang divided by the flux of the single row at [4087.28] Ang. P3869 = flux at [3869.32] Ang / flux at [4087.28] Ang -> 1.0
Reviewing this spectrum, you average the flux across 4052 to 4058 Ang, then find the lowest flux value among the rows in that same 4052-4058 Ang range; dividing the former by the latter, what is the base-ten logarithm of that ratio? 0.019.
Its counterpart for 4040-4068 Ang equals 0.077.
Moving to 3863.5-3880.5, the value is 0.092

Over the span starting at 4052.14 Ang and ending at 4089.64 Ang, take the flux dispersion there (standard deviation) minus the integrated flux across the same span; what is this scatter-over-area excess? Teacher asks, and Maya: -3246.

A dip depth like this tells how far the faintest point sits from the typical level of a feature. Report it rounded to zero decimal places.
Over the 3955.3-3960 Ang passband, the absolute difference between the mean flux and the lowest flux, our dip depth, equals 7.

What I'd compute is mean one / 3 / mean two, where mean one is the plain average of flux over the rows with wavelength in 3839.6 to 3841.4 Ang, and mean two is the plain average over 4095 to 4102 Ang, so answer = 0.26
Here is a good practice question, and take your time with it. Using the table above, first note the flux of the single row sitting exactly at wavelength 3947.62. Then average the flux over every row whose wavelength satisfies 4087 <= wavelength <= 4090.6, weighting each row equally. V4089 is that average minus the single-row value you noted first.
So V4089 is 16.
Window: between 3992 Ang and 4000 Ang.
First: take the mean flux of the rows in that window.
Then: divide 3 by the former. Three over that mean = 0.035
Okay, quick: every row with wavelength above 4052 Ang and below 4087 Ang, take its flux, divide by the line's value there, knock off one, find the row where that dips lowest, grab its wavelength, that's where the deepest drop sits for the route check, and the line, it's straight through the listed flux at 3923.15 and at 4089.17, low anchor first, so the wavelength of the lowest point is 4077.88 Ang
